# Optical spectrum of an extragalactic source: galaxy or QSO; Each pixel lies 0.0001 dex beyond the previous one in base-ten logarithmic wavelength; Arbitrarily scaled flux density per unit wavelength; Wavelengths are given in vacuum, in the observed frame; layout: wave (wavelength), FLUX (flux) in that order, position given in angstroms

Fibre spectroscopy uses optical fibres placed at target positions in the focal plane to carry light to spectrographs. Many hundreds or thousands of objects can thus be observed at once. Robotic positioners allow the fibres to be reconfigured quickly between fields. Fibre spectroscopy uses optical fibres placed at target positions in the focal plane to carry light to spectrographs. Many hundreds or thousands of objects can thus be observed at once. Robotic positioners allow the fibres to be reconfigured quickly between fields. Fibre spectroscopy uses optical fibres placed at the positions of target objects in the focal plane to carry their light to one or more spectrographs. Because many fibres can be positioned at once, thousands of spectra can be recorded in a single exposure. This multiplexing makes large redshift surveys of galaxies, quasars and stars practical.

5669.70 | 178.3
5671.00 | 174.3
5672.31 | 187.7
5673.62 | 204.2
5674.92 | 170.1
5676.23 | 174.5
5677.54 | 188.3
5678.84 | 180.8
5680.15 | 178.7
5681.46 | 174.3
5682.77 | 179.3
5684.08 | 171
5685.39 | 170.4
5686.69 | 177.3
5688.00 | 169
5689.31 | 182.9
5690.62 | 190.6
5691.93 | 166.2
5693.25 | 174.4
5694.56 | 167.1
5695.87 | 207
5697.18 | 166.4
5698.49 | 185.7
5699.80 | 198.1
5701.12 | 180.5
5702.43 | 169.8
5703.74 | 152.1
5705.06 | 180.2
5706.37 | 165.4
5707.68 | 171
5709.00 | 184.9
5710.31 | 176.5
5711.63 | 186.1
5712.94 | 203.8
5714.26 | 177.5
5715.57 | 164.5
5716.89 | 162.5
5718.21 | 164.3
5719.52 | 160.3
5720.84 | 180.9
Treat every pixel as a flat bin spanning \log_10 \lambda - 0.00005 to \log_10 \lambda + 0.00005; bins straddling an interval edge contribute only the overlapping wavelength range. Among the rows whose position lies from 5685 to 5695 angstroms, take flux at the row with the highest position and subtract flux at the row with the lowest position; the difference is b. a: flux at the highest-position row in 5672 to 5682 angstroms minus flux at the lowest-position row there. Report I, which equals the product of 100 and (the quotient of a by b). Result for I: 406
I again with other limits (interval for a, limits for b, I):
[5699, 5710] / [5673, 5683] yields 53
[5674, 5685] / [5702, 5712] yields 6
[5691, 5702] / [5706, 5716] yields -1589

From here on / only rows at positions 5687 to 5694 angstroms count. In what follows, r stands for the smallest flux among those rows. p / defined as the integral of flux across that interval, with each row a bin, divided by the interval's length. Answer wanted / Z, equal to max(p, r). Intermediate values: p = 176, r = 166.2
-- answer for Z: 176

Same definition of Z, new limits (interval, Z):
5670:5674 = 187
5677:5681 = 182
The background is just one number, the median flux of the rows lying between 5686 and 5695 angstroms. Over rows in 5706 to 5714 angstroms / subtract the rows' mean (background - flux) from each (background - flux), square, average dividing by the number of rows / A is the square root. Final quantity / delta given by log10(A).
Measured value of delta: 1.09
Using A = 12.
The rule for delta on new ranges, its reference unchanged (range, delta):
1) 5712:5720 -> 1.18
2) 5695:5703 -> 1.16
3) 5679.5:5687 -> 0.55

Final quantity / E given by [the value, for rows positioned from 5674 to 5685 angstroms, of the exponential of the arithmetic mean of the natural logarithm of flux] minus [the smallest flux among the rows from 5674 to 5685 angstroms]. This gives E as 7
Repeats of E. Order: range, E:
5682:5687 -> 4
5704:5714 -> 15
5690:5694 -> 11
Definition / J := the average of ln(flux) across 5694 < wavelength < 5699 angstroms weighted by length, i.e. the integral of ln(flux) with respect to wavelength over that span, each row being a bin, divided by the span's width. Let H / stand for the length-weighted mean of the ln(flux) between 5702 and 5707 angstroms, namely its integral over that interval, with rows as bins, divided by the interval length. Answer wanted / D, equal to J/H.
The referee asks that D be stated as 1.02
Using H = 5.12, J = 5.20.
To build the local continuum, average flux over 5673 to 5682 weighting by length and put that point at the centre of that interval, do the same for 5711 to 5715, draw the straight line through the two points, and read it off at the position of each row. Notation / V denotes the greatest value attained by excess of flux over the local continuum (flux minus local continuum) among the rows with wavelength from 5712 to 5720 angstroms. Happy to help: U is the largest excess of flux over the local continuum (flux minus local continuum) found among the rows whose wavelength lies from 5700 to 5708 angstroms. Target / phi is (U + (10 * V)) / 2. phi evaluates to 71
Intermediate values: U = -6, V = 15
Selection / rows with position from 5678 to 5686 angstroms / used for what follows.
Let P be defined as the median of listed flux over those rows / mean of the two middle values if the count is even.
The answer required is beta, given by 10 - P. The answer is -166.5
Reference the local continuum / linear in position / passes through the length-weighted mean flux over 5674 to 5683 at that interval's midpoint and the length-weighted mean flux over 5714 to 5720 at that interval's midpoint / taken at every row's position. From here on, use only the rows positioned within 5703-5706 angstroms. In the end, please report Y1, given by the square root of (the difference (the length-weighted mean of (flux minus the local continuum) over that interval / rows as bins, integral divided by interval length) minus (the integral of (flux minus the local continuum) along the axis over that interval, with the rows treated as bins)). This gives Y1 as 2.7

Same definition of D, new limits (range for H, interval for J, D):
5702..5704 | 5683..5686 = 1.01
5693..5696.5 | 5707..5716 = 1.00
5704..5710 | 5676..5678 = 1.01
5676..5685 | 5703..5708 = 0.99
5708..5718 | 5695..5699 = 1.01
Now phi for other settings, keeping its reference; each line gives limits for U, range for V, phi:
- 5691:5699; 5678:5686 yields 5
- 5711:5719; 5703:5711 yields -9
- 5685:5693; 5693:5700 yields 111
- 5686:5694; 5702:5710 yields -13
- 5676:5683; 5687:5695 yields 35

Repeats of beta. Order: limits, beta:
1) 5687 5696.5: -164.4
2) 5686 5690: -167.3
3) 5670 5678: -171.1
